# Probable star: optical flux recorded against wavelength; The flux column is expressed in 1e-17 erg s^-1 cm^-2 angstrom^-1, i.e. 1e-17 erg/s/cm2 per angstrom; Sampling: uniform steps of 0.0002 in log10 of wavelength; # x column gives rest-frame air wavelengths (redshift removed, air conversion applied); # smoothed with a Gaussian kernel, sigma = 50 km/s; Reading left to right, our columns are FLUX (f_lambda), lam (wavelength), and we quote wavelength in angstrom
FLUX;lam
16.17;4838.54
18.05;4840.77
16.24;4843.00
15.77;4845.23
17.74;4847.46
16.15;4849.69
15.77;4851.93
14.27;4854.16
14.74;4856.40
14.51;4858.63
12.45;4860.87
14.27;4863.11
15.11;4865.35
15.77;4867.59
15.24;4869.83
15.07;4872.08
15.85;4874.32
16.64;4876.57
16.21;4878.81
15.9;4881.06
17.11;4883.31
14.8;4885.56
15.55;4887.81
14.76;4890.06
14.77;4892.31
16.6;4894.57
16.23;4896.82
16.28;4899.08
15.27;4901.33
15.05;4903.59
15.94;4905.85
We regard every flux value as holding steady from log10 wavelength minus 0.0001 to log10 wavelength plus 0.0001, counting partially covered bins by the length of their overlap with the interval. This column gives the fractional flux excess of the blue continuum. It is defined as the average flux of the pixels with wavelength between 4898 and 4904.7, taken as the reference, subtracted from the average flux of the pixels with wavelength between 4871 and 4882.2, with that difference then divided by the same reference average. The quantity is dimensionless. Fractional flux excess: 0.026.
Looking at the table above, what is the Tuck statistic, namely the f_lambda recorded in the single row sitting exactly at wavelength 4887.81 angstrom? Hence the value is 15.55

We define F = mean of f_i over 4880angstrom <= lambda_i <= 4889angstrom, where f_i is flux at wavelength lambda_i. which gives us 15.8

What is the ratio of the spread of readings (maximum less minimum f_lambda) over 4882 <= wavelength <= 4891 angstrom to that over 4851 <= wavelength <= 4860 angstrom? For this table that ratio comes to 1.6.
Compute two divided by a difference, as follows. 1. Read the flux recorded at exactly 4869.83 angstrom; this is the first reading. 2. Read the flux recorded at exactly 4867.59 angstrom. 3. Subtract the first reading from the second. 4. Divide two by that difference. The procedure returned 4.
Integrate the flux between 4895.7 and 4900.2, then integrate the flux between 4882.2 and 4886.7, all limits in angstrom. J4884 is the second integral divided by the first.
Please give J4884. 0.98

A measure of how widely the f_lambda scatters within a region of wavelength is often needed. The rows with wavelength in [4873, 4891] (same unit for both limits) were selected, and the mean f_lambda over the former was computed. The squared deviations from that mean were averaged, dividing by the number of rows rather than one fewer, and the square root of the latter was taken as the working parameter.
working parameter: 0.77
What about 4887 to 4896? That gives 0.75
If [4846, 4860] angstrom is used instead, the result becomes 1.20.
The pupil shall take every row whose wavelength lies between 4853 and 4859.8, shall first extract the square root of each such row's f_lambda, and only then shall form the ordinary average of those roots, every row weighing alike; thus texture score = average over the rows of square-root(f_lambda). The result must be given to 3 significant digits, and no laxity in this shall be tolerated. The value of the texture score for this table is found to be 3.81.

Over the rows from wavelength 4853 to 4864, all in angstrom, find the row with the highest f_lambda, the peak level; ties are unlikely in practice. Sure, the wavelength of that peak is 4856.40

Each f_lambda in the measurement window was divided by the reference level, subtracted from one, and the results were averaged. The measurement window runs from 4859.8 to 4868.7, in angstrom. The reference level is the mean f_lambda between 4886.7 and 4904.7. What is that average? 0.07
